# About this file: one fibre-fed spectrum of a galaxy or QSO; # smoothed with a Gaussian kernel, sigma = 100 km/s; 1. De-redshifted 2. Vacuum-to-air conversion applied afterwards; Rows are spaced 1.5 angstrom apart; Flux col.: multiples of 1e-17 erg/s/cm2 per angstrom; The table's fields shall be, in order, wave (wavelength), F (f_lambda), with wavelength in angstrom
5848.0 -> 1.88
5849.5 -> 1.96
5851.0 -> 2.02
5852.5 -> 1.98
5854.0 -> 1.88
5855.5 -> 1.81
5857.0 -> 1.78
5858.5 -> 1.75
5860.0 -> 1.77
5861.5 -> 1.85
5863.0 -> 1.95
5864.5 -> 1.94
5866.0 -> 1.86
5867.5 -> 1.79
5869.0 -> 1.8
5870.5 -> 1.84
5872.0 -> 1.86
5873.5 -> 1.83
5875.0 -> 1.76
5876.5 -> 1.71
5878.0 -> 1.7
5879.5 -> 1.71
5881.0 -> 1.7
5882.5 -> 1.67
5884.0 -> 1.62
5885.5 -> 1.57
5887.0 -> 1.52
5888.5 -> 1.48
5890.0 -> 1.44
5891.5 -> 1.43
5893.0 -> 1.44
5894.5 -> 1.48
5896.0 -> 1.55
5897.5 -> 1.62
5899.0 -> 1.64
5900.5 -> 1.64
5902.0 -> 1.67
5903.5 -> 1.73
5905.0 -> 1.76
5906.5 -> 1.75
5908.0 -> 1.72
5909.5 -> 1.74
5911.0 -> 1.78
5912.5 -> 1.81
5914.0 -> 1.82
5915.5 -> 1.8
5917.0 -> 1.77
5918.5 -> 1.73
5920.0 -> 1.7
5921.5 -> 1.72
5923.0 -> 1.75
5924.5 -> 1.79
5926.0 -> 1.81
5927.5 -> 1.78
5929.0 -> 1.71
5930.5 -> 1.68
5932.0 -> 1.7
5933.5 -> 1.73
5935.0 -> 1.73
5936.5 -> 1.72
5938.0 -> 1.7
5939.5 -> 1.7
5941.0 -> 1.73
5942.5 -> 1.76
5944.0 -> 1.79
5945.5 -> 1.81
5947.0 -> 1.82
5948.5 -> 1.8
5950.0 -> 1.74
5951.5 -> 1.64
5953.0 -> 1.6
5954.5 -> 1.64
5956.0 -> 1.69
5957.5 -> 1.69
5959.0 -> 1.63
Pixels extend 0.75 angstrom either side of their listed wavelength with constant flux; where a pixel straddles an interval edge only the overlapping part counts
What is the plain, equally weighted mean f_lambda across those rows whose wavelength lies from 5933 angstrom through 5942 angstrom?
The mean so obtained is 1.72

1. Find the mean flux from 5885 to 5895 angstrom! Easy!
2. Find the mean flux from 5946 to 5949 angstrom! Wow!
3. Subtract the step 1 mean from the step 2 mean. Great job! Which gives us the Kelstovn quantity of 0.33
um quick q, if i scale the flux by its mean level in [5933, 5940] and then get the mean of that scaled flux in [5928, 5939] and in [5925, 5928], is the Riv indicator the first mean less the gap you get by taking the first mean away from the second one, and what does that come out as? 0.95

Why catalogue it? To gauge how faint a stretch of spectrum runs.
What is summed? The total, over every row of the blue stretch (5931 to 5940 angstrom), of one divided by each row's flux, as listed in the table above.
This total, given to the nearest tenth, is 3.5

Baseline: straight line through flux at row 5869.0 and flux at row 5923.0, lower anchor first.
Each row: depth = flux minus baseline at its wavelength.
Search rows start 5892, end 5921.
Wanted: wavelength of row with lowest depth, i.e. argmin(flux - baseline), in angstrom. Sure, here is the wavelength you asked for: 5893.0 angstrom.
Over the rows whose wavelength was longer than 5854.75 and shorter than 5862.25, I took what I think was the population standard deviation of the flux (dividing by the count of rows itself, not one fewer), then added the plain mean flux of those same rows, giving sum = 1.83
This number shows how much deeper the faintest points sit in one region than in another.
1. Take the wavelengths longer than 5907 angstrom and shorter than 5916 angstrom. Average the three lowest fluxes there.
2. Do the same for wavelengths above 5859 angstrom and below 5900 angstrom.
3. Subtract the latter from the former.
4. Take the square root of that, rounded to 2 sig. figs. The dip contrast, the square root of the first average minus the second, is 0.56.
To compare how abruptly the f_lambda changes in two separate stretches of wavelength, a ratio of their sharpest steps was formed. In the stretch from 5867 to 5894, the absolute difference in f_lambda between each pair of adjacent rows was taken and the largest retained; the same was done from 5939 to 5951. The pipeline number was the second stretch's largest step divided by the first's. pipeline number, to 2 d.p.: 0.86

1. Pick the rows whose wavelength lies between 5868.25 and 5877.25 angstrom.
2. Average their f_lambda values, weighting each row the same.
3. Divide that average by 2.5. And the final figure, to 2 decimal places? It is 0.72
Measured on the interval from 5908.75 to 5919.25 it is 0.71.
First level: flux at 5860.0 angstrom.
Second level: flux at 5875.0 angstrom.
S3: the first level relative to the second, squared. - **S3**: 1.01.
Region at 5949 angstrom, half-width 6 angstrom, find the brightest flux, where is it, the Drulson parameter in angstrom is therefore 5947.0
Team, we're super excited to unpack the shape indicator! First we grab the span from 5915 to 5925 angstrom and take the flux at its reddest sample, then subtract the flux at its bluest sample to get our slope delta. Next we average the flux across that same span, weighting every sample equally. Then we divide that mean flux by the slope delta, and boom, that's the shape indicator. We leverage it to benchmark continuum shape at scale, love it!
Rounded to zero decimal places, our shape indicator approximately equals -175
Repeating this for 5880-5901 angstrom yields -26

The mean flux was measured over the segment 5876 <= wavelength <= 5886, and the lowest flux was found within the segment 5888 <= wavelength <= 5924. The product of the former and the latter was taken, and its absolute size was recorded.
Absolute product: 2.39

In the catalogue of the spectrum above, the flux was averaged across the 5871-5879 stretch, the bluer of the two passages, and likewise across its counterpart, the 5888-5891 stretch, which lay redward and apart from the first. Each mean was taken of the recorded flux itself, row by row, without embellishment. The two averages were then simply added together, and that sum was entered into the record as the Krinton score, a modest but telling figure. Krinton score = 3.23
